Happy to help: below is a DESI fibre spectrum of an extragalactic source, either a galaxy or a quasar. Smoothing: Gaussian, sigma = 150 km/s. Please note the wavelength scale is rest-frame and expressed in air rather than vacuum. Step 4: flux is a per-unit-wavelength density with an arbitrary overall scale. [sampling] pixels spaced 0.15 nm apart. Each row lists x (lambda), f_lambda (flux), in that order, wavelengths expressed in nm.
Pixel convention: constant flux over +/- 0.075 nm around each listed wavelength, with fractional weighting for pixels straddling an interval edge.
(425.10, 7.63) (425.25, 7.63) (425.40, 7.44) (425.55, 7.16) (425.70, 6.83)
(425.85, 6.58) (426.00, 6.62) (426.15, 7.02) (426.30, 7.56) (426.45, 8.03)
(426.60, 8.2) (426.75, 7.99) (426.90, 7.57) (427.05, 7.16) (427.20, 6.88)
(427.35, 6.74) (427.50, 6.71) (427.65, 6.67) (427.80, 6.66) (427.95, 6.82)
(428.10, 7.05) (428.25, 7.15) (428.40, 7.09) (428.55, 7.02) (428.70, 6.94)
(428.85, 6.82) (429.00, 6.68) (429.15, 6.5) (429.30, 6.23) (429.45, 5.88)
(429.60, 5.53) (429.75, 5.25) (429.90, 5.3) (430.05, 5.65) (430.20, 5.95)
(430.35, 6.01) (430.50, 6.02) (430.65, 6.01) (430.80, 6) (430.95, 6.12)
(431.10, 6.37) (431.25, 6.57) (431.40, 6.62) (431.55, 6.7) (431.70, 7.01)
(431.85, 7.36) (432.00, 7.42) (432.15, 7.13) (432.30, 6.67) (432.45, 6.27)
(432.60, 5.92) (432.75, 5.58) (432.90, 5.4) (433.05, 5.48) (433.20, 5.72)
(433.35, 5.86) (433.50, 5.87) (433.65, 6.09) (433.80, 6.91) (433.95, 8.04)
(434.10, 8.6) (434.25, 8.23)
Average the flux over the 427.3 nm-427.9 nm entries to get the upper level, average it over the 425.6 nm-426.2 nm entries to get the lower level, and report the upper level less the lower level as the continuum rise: -0.1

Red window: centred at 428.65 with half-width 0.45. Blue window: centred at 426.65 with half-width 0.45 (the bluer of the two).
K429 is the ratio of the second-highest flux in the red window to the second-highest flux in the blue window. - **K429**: 0.88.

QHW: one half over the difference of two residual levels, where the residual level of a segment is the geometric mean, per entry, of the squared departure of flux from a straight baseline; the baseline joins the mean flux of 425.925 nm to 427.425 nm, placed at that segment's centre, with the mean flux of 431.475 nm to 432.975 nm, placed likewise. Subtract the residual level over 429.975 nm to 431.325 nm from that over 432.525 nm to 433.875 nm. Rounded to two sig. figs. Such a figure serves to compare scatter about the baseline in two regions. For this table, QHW 41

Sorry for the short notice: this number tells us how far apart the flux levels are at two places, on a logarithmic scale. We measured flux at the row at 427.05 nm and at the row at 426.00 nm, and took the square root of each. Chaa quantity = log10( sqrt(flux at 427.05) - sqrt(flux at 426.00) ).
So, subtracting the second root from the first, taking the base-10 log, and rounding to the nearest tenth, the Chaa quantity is -1.0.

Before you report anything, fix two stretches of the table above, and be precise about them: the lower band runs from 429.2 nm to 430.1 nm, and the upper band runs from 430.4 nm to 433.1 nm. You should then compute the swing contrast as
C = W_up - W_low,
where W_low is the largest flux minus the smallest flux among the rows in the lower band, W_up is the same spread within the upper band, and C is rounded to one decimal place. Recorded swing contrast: 1.0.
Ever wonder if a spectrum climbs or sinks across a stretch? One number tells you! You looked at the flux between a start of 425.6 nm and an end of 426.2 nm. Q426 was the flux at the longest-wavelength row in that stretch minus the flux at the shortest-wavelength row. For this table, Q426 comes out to 0.19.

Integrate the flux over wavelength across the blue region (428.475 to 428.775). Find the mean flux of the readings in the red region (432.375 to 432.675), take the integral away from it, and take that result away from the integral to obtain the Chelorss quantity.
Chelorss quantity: -1.9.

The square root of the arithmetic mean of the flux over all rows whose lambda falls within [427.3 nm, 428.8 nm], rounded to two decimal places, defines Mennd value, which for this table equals 2.62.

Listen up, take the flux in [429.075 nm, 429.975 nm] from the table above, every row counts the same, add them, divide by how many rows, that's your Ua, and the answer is 5.8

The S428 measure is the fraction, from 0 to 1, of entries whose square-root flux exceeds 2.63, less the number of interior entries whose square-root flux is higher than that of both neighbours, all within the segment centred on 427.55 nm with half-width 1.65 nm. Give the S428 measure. -1.5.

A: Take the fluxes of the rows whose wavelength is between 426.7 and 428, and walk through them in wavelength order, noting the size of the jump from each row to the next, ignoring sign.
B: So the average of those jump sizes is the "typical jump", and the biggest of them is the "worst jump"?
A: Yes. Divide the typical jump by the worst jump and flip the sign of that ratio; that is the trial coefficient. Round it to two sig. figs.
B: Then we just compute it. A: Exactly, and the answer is -0.44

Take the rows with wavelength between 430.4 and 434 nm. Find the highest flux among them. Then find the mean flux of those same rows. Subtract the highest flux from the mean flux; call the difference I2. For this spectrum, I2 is -1.7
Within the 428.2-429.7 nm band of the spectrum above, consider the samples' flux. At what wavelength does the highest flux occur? 428.25 nm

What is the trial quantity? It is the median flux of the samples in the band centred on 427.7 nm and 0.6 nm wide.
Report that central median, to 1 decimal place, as 6.7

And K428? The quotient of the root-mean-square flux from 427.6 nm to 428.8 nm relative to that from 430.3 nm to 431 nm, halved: 0.57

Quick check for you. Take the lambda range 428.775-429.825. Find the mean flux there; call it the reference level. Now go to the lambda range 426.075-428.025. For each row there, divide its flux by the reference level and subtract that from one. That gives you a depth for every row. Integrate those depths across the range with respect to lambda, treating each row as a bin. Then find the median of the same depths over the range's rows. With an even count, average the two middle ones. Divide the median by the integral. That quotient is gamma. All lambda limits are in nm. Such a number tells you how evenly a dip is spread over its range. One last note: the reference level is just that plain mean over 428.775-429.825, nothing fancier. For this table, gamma 0.41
